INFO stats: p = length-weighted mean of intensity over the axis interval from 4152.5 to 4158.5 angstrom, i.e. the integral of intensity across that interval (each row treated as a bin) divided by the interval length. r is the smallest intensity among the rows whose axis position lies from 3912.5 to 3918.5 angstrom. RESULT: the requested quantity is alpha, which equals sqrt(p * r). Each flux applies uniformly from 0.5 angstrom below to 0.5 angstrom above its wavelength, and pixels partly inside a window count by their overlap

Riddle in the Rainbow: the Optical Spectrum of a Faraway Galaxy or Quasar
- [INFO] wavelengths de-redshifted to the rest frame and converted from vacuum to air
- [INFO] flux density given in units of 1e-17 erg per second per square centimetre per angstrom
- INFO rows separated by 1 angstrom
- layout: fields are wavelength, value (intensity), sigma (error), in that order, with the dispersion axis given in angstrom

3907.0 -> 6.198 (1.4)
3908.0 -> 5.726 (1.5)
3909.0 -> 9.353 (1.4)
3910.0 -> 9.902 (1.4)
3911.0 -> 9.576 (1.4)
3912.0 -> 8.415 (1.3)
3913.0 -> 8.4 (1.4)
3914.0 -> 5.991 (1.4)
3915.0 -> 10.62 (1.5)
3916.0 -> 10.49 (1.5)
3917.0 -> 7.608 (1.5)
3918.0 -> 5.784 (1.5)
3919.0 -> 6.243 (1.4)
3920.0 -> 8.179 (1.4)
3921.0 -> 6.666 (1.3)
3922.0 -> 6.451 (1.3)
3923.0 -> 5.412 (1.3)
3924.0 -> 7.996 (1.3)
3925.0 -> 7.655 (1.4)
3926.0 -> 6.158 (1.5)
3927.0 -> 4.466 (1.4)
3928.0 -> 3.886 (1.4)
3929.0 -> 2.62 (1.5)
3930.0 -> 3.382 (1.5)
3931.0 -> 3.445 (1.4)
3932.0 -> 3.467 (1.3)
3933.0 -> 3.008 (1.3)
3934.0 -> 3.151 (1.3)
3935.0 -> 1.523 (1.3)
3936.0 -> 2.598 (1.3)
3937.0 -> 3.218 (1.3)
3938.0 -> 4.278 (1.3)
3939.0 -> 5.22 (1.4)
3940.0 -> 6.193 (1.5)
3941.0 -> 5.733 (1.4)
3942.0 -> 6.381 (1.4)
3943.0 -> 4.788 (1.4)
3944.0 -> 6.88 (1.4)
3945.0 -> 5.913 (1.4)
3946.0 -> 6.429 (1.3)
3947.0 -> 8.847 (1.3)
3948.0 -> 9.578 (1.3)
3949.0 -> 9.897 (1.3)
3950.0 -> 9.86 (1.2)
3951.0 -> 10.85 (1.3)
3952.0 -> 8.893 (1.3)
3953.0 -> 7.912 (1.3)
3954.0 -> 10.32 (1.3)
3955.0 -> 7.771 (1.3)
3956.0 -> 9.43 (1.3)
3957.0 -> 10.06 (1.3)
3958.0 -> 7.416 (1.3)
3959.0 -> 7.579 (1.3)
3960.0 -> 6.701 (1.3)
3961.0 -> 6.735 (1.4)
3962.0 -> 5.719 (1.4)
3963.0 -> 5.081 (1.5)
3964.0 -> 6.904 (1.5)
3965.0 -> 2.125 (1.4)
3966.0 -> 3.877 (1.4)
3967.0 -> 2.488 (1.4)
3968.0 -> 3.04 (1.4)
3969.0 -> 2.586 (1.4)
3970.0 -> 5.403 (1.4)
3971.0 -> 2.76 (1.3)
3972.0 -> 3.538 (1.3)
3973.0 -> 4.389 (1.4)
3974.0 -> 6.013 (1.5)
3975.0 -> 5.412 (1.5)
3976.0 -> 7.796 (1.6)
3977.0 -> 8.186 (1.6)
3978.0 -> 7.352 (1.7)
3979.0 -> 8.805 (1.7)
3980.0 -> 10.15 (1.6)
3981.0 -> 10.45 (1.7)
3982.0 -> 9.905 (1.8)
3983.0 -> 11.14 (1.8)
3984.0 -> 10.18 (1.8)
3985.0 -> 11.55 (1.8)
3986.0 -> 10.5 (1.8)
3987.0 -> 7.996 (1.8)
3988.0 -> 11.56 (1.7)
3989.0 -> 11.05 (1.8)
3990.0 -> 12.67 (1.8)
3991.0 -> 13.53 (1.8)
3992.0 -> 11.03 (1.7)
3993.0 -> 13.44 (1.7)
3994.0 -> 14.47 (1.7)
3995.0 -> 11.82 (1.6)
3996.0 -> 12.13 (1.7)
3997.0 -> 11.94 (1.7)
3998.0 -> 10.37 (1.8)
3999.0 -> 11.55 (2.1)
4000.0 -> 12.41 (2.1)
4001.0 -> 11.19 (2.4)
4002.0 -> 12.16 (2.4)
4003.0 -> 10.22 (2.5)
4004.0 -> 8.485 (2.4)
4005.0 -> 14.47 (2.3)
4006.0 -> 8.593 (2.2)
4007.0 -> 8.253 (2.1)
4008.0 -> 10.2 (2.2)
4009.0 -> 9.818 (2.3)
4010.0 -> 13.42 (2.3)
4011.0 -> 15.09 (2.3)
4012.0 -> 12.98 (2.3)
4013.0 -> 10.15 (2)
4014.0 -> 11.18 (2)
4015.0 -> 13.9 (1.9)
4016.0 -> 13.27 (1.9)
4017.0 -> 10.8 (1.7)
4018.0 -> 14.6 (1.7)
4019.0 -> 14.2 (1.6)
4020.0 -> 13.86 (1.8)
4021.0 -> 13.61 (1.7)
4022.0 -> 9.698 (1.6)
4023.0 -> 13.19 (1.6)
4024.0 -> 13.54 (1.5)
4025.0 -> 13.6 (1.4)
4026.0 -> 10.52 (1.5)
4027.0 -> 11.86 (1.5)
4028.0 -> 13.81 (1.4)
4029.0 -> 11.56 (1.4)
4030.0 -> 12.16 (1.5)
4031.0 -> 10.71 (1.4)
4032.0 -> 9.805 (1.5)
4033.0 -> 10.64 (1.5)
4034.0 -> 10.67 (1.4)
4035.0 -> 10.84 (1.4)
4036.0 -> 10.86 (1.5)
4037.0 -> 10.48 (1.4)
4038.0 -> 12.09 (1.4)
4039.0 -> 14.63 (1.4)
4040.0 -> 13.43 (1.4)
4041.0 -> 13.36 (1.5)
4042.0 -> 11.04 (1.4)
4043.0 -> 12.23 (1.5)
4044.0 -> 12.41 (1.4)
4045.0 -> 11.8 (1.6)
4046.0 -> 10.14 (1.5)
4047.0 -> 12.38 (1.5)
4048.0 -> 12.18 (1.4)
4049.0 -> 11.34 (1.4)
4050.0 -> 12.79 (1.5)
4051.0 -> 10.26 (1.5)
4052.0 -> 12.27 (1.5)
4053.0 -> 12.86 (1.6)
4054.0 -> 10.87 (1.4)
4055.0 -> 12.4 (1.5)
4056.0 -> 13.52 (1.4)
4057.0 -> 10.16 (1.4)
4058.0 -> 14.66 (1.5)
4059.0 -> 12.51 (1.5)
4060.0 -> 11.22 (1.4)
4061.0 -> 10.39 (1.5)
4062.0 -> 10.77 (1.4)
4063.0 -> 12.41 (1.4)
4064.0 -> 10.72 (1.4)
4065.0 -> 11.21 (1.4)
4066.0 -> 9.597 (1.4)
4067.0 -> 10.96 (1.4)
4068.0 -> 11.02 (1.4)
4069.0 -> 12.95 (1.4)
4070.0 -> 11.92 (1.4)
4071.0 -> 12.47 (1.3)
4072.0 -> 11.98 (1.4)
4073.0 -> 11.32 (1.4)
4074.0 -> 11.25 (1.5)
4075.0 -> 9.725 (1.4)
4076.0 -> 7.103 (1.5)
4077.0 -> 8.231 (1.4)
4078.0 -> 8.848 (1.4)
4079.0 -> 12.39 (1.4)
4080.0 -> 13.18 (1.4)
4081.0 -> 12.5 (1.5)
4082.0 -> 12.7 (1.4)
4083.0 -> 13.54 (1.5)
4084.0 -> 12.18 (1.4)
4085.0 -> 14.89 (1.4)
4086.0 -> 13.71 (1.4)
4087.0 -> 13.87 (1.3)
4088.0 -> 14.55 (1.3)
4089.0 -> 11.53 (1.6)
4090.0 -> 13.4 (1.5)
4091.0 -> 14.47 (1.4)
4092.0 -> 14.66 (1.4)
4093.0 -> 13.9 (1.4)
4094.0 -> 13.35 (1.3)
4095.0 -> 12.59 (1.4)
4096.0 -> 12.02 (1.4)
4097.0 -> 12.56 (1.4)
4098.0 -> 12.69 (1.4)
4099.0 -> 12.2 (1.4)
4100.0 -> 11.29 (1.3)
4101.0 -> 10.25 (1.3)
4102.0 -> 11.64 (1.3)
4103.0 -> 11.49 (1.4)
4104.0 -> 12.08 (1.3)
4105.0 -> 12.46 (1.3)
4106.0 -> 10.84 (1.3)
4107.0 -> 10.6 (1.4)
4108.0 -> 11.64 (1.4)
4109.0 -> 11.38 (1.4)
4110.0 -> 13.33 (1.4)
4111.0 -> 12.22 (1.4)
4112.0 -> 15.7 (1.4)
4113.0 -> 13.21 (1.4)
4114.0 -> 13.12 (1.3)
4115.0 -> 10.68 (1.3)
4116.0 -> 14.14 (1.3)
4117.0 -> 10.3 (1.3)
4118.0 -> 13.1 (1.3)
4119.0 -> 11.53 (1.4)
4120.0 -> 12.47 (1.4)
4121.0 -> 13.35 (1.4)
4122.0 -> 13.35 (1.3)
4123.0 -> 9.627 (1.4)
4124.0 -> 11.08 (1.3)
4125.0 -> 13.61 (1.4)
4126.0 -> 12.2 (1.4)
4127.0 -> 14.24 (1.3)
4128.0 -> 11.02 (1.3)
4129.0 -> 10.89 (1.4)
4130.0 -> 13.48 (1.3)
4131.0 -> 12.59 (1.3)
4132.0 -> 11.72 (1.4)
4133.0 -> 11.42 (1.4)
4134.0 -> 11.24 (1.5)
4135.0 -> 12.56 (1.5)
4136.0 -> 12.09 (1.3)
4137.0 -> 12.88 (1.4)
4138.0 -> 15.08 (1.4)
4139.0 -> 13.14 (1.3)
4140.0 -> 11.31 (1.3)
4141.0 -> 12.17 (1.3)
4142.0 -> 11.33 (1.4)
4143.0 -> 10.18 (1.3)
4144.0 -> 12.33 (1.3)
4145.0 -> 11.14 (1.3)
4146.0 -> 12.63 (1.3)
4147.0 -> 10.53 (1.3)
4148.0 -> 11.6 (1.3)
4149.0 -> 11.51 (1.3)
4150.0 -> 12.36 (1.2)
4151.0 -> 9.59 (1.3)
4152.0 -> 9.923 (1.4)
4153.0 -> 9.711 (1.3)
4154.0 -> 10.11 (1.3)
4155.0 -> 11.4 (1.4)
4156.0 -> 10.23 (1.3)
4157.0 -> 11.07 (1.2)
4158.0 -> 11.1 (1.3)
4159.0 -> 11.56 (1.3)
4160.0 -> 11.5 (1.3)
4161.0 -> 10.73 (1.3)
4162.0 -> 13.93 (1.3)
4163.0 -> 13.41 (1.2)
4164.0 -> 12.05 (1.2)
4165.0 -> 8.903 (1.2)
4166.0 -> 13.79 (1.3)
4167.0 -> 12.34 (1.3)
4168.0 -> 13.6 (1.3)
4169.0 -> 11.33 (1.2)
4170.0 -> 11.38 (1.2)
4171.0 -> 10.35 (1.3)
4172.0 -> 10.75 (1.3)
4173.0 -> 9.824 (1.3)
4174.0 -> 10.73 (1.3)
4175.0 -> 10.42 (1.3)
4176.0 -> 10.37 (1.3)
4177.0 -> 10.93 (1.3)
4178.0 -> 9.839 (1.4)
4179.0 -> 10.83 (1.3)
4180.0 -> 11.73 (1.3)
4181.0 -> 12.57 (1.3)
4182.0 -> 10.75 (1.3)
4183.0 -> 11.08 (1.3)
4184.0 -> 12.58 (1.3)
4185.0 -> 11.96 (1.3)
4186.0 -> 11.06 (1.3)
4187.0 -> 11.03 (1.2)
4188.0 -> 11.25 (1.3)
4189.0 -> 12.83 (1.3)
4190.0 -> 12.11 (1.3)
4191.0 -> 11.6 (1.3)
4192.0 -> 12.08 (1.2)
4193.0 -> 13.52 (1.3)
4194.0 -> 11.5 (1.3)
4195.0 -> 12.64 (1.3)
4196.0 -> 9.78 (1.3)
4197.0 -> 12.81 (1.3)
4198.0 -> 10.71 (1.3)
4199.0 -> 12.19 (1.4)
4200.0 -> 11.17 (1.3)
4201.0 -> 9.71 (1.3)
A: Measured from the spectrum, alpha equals 7.8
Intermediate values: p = 10.6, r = 5.784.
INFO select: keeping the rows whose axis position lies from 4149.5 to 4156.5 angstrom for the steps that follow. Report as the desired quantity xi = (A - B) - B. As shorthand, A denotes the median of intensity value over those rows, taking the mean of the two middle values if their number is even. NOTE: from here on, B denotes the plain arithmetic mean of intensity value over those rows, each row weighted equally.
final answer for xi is -10.8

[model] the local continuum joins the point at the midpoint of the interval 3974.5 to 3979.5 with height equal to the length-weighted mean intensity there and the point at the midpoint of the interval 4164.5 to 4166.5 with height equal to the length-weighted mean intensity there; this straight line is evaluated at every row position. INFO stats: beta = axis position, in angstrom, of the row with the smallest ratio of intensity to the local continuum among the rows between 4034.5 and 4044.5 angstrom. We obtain 4037.0 angstrom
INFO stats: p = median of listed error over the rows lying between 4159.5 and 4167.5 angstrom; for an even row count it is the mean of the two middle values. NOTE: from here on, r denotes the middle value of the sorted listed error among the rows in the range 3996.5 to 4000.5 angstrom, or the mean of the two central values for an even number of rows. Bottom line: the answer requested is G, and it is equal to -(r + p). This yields -3.25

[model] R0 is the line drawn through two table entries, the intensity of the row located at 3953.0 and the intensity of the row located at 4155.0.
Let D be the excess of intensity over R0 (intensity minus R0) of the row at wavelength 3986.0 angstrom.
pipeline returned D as 2.0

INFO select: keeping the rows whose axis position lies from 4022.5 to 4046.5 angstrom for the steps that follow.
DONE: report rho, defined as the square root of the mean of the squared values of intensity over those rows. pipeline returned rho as 12.0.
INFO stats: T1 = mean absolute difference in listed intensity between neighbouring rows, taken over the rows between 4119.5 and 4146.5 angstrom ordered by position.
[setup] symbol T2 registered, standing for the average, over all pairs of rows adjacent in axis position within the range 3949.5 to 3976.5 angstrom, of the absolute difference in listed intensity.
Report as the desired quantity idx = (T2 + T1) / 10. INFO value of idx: 0.290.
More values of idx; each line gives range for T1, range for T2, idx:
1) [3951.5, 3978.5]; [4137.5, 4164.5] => 0.255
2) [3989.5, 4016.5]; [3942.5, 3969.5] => 0.319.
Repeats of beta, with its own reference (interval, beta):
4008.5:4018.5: 4009.0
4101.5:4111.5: 4107.0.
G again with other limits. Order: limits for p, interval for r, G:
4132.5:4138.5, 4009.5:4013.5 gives -3.70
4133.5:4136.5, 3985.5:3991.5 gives -3.30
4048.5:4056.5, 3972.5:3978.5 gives -3.05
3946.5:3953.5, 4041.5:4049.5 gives -2.75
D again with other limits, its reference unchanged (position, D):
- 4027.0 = 2.7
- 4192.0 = 0.0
